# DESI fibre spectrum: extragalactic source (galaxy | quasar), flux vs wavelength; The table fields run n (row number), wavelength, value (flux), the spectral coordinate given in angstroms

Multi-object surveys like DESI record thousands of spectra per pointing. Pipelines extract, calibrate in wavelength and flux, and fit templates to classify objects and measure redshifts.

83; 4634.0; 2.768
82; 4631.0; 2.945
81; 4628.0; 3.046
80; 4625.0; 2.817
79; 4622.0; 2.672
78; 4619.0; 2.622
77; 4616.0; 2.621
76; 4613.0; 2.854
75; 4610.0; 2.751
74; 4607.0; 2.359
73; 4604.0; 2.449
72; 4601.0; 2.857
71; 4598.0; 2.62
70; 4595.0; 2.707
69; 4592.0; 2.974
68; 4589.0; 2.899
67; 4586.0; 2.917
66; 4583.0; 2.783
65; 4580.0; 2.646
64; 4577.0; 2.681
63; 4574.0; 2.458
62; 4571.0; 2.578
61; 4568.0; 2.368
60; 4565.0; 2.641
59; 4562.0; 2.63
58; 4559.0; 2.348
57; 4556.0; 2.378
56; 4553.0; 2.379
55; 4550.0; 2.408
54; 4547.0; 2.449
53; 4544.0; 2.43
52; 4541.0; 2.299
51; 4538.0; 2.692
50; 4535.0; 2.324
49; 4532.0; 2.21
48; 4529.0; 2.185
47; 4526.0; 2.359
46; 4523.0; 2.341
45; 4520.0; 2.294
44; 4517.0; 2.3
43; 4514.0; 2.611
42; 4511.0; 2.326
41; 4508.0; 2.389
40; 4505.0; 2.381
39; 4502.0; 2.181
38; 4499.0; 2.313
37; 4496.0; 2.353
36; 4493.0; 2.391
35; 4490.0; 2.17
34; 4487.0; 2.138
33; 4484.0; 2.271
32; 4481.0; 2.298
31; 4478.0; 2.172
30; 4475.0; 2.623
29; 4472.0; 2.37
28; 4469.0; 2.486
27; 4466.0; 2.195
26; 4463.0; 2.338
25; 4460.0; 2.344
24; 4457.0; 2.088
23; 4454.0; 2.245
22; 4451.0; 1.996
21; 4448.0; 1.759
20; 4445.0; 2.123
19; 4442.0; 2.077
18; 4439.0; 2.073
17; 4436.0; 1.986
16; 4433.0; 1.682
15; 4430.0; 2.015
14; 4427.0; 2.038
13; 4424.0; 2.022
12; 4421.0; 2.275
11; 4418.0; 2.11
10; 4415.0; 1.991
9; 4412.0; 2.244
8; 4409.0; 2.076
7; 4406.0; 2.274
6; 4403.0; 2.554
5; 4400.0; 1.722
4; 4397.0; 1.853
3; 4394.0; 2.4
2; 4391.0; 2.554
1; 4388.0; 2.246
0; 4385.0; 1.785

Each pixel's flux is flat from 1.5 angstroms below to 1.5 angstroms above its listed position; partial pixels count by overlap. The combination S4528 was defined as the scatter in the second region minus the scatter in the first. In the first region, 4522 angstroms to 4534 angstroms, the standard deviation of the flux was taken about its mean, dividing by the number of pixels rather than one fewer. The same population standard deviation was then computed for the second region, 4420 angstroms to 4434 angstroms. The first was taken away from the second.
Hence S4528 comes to 0.11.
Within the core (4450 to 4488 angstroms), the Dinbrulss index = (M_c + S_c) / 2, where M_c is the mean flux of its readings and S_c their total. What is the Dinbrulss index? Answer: 15.9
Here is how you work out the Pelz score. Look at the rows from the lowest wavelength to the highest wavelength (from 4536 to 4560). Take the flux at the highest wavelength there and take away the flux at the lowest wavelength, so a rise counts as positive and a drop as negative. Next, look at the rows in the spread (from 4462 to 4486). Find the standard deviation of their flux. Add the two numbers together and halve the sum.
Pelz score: -0.10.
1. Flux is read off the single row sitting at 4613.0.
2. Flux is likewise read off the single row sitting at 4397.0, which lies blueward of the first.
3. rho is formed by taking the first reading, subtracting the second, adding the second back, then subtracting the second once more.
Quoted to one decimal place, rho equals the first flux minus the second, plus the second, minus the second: 1.0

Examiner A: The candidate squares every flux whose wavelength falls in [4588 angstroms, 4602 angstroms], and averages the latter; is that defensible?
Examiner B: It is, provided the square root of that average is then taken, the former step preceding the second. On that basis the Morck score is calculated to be 2.8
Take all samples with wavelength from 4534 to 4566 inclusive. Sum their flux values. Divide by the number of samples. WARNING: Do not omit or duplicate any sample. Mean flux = 2.45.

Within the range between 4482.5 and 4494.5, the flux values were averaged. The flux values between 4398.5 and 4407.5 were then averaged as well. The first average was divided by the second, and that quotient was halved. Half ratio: 0.51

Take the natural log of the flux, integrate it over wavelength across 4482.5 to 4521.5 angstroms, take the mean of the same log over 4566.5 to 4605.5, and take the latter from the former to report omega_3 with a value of 31.7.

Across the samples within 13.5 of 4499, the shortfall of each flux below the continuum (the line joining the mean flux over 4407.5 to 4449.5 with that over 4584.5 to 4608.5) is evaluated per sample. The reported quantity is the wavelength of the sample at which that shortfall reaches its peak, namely 4502.0 angstroms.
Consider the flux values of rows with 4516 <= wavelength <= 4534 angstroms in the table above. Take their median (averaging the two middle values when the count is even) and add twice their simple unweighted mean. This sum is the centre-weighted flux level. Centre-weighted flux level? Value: 6.9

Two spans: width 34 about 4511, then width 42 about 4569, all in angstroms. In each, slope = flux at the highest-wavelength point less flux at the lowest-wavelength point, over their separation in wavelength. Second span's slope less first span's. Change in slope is 0.012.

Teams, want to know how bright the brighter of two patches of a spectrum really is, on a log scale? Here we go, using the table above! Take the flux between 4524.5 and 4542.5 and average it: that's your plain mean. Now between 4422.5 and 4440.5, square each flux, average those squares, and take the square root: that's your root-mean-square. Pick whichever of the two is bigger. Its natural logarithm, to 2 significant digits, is 0.85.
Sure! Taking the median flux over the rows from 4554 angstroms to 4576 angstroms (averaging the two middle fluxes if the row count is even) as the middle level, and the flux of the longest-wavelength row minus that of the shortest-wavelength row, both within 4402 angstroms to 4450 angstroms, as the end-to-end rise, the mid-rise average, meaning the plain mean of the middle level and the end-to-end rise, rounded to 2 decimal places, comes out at 0.83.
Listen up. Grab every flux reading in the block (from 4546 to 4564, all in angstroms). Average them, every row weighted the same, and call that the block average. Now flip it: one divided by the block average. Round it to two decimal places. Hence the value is 0.41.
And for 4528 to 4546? 0.42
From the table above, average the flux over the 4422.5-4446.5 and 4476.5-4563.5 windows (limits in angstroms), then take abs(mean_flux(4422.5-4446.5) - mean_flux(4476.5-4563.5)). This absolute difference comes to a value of 0.34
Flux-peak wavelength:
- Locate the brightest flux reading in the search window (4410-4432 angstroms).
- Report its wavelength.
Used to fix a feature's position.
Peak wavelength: 4421.0 angstroms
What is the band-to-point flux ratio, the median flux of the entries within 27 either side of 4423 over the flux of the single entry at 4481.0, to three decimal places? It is 0.894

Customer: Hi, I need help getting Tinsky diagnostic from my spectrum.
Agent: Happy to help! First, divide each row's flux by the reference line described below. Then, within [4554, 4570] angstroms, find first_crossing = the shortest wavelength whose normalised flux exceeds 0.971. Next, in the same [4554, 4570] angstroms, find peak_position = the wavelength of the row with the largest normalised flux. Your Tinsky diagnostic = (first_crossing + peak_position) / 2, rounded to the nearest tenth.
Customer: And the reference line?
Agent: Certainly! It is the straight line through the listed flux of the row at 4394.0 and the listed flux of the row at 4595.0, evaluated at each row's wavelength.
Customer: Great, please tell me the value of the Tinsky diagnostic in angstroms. 4563.5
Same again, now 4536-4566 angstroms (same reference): 4538.0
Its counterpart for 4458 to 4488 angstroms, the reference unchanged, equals 4472.0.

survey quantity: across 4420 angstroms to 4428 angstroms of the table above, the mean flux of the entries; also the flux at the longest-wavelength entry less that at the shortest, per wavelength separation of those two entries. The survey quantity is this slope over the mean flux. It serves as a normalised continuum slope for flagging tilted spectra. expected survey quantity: -0.019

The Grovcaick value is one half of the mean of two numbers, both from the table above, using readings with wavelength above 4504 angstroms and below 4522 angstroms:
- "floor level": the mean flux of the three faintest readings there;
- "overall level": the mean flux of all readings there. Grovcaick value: 1.17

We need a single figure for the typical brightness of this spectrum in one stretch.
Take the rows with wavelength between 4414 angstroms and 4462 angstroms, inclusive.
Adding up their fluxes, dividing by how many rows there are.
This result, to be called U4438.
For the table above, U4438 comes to 2.1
